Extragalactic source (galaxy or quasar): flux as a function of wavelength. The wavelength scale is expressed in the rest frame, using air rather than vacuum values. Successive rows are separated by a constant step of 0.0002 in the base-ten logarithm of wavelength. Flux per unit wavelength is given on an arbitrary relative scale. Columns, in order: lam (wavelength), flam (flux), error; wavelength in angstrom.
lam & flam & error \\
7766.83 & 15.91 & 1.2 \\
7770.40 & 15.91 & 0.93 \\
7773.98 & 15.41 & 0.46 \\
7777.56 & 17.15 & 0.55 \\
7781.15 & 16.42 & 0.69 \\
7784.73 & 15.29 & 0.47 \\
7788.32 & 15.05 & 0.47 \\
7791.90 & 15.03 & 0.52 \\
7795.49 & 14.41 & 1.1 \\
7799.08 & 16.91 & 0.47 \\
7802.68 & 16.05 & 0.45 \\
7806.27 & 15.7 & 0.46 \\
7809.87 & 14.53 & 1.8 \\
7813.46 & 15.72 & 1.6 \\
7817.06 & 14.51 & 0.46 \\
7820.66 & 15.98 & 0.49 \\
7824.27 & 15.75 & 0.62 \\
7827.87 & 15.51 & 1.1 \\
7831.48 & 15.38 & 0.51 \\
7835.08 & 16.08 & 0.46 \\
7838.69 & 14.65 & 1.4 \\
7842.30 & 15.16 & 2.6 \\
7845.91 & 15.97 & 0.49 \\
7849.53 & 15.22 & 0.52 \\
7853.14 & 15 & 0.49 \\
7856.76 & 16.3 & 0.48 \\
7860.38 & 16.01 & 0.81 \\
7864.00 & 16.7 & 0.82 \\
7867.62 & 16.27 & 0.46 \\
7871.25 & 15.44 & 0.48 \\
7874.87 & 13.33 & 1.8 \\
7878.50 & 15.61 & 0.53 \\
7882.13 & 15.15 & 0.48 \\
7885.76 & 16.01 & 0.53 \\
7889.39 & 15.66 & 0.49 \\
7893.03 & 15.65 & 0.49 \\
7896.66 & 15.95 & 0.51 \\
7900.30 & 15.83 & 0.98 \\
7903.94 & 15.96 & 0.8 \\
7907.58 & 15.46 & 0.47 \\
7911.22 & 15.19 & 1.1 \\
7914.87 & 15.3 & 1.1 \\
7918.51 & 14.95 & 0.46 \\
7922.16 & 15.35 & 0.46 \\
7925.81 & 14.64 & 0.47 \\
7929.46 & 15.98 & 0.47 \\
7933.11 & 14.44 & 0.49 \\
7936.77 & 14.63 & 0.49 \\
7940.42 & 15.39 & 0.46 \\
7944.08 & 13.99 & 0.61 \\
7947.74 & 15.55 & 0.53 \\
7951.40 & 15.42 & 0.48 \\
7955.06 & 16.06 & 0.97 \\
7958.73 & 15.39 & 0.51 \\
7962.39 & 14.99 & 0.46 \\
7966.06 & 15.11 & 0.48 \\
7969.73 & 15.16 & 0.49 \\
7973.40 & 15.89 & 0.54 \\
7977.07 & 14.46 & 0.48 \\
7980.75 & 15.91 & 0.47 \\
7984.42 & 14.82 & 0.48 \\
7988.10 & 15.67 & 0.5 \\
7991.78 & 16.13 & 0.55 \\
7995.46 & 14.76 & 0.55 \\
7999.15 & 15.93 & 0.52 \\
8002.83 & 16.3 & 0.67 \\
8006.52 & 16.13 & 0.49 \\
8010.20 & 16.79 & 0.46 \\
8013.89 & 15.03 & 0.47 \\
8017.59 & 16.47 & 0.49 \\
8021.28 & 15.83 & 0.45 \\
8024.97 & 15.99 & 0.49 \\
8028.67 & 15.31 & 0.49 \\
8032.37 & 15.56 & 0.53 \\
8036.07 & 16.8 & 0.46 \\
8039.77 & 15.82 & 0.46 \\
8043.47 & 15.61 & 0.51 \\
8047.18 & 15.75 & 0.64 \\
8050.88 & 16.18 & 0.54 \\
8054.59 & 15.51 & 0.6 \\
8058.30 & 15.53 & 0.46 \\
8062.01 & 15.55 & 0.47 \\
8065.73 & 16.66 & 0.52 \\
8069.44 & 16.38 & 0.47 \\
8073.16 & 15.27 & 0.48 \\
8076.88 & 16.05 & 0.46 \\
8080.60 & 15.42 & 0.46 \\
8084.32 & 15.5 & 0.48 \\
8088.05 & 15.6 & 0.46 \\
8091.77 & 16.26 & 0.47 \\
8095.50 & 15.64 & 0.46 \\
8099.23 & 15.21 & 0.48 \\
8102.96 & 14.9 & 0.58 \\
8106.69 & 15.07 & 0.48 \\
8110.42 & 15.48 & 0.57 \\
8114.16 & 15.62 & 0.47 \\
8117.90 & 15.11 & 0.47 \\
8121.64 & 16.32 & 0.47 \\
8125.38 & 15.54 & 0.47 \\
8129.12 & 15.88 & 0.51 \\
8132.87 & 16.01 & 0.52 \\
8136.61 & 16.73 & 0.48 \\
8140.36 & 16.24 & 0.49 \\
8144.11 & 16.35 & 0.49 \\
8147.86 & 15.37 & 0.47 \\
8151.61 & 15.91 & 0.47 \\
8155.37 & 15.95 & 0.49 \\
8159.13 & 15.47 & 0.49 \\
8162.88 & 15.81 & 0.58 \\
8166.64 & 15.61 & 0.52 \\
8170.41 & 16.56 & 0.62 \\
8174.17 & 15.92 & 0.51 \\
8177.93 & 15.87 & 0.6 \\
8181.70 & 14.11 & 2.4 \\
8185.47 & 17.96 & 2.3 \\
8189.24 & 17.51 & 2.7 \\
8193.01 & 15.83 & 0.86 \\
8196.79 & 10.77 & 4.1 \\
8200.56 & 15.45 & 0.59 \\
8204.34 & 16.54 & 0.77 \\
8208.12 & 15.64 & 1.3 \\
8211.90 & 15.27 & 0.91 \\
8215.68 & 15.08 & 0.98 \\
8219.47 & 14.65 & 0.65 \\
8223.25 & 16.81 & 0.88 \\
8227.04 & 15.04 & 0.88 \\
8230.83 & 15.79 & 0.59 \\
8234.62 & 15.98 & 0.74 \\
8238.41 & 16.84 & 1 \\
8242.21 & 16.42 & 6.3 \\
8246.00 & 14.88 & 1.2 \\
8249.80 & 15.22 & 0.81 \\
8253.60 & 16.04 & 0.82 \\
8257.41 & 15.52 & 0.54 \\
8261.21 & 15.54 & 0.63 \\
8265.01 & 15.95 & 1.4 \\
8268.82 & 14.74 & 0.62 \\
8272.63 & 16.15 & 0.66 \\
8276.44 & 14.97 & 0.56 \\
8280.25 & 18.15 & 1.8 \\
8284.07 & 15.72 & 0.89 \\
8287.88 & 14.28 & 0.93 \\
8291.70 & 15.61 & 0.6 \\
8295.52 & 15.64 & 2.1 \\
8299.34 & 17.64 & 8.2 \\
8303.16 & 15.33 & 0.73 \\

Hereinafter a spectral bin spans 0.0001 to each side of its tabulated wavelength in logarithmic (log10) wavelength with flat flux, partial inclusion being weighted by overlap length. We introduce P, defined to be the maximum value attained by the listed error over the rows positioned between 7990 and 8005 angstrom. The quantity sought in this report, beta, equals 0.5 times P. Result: 0.335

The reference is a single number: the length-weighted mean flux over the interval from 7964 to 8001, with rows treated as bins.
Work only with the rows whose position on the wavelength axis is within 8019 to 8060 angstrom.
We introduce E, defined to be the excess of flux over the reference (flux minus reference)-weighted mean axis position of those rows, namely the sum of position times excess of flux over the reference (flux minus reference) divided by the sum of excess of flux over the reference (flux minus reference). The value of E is 8038.5 angstrom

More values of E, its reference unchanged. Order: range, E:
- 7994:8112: 8039.3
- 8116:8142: 8133.3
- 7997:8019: 8008.2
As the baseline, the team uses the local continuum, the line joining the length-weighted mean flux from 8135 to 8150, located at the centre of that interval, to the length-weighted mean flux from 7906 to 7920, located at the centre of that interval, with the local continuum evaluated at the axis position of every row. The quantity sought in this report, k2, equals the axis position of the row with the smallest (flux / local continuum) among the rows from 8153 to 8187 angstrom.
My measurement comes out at 8181.70 angstrom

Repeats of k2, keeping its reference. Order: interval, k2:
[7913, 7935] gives 7933.11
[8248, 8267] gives 8249.80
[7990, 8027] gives 7995.46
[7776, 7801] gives 7795.49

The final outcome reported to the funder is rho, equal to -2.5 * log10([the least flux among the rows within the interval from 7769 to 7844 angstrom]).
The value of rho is -2.90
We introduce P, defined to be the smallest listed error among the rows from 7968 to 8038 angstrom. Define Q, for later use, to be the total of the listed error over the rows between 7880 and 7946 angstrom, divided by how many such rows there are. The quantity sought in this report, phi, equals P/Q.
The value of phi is 0.7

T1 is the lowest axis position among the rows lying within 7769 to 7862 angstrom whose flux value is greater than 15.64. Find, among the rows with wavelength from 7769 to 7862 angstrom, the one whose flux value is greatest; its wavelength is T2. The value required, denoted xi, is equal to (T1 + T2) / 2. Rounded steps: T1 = 7770.40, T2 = 7777.56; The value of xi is 7774.0 angstrom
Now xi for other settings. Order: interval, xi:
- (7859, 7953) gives 7862.2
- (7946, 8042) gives 7995.6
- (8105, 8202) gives 8153.6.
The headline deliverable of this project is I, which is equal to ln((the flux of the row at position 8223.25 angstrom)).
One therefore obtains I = 2.82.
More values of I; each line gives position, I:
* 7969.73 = 2.72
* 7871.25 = 2.74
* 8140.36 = 2.79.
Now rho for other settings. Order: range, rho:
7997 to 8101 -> -2.94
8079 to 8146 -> -2.93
